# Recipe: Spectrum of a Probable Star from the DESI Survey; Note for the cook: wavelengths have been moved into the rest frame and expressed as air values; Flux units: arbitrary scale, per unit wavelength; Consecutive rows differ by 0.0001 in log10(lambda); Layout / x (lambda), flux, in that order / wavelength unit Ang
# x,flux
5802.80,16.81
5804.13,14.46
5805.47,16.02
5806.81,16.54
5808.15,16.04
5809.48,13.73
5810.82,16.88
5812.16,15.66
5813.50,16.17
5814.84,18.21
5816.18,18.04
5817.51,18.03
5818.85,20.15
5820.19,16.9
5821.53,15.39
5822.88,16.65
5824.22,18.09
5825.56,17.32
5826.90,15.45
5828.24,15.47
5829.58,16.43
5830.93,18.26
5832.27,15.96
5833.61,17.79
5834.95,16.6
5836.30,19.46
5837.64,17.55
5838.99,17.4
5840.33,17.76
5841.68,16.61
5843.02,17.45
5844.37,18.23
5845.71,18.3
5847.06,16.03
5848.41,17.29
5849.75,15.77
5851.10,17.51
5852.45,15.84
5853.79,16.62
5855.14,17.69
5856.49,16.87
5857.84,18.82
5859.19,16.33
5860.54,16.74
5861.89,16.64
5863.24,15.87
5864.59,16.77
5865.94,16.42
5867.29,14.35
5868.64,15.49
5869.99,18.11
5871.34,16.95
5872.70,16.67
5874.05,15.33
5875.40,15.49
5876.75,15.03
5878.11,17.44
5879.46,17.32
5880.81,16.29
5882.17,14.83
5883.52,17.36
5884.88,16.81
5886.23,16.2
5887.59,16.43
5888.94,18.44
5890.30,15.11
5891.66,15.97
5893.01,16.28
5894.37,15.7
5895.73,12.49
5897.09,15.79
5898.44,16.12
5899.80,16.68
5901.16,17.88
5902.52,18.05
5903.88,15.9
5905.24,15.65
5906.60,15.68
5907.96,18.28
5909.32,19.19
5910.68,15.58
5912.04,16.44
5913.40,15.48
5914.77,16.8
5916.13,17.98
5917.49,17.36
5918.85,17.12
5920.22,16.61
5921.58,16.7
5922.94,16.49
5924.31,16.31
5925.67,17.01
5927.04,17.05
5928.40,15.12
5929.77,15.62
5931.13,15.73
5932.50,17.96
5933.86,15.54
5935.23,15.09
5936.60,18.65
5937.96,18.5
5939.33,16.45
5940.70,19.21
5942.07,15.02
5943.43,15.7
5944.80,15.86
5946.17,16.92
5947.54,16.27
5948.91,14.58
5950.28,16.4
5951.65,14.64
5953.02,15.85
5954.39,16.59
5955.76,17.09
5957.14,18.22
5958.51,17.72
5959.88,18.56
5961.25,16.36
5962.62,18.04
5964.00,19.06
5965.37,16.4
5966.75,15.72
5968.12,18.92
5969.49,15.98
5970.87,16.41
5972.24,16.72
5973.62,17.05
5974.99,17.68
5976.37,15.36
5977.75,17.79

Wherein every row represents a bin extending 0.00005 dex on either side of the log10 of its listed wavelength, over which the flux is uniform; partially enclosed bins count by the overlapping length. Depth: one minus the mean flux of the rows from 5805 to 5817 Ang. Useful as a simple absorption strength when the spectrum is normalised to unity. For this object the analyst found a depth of -15.4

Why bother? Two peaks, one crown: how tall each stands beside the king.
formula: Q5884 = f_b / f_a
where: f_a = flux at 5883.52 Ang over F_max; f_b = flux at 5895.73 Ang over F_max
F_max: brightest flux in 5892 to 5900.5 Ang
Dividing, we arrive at 0.72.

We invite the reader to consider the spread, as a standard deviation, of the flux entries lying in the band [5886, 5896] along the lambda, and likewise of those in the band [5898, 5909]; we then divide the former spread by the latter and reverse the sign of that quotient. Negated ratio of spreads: -1.48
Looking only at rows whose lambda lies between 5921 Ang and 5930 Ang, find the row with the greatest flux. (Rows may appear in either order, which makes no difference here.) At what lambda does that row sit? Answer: 5927.04 Ang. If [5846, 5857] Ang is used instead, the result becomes 5855.14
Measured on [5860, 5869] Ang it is 5864.59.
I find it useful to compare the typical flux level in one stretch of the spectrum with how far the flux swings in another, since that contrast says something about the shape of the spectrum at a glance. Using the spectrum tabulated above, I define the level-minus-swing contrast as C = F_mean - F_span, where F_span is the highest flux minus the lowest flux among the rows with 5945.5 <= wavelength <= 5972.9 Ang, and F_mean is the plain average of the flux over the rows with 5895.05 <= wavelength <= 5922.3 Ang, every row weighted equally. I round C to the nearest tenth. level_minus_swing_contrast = 12.1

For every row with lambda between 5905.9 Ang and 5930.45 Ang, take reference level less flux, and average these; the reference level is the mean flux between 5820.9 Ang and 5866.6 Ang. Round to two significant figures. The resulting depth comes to 0.27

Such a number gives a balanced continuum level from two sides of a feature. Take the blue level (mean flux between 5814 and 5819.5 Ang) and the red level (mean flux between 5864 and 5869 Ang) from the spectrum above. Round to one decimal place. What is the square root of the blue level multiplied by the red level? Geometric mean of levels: 17.1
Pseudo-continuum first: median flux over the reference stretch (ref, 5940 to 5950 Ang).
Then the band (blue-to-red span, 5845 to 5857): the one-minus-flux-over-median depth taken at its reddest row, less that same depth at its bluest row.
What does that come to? 0.09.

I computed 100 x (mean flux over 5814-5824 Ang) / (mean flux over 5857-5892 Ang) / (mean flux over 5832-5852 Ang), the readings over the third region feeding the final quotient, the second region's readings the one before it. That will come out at 6.2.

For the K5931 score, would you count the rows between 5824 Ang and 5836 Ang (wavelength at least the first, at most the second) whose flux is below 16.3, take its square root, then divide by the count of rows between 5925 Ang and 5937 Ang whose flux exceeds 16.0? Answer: 0.43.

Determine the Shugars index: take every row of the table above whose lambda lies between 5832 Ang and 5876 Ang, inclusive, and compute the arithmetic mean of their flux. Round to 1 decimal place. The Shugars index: 16.9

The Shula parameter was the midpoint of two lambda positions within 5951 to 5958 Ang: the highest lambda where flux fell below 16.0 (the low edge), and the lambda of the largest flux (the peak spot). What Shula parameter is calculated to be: 5955.1 Ang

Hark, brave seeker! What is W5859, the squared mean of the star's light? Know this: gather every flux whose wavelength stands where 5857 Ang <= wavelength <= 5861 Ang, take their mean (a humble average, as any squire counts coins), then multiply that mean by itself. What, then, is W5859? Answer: 299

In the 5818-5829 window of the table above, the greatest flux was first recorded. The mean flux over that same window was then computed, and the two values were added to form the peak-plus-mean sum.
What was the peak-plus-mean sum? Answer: 37.1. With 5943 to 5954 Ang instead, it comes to 32.7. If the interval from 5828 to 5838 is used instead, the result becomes 36.7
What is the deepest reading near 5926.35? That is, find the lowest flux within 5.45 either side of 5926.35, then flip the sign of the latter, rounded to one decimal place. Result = -15.1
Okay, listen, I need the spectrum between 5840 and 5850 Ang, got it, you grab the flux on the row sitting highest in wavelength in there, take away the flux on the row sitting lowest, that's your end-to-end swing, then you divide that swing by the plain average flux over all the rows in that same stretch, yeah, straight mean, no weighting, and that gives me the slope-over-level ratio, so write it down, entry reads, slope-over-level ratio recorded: -0.12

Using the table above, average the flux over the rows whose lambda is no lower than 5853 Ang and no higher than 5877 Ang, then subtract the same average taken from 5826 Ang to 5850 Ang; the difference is -0.65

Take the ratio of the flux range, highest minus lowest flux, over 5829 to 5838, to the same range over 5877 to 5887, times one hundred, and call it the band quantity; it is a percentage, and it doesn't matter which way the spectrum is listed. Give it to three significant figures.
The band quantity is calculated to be 134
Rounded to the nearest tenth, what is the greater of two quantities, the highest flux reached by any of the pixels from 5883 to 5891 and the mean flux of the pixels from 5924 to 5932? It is 18.4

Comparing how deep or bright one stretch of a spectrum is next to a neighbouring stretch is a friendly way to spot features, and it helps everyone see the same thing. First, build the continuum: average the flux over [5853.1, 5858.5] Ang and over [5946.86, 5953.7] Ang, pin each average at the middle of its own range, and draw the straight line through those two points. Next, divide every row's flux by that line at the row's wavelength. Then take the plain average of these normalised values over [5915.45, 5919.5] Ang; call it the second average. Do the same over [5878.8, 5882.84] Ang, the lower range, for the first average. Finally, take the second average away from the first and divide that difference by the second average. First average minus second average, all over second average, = -0.12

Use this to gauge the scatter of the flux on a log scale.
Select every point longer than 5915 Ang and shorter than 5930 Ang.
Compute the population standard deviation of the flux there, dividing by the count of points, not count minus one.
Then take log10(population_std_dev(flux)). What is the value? -0.12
